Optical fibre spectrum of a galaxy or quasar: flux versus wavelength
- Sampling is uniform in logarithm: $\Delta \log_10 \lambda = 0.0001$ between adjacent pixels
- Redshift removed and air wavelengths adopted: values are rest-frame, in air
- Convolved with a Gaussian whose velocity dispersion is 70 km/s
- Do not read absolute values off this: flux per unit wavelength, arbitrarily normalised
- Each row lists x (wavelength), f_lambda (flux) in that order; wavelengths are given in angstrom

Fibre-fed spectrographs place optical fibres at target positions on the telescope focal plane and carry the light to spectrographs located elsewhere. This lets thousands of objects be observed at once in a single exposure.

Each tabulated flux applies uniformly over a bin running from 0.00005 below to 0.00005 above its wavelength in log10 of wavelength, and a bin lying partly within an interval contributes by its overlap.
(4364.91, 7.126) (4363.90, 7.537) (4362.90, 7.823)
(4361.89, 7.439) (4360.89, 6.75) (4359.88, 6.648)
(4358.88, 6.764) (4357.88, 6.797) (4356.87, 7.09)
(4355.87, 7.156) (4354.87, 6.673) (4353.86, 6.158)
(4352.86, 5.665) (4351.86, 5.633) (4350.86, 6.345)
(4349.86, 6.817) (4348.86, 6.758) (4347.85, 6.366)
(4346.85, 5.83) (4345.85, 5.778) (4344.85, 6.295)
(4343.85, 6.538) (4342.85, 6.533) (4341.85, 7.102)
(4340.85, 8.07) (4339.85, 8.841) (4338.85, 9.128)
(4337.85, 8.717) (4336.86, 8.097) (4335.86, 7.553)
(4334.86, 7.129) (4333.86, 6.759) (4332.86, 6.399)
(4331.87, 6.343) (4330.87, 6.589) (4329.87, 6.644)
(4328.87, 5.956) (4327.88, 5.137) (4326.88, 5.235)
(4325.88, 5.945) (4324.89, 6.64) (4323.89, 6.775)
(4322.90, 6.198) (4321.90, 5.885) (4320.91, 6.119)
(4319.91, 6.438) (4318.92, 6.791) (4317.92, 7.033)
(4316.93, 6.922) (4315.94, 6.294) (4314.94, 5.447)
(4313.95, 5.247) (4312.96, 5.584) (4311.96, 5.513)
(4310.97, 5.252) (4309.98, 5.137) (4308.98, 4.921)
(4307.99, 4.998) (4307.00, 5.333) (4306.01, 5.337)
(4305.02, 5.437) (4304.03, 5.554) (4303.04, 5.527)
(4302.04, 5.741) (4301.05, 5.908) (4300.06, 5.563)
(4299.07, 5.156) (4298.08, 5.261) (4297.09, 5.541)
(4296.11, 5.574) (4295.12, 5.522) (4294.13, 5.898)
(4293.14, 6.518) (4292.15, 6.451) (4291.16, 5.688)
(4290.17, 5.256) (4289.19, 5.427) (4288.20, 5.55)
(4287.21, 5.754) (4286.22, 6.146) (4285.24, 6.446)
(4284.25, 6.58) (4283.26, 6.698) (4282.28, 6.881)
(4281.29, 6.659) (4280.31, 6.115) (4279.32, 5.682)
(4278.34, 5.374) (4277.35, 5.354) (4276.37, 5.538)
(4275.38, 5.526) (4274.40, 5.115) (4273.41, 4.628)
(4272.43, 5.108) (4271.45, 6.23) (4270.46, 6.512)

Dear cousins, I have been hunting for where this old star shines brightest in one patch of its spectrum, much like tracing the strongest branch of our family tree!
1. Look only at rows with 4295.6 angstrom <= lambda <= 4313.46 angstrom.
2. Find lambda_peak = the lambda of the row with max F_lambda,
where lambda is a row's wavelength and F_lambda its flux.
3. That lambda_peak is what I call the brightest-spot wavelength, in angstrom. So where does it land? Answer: 4301.05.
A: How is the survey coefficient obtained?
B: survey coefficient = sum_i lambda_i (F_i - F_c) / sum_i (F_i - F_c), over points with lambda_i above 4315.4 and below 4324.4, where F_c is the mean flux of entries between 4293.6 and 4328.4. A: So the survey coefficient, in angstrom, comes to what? 4319.4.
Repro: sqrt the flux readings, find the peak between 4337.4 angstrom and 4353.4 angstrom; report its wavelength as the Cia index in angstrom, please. 4338.85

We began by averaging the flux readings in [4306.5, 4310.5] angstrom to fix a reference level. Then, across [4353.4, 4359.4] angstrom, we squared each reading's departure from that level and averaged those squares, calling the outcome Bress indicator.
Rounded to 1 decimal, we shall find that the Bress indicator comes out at 2.9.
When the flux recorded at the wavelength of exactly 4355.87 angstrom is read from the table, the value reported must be 7.156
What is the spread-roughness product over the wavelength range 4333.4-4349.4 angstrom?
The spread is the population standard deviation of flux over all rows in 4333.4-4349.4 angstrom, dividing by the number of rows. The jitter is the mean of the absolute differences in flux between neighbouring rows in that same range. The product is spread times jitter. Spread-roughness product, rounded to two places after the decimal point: 0.46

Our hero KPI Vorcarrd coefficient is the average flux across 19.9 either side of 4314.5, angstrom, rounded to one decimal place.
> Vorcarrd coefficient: 5.8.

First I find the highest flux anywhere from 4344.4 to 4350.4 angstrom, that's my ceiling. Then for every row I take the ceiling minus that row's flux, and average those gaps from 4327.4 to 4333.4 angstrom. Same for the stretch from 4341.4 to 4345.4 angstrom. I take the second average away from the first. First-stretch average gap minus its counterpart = 0.4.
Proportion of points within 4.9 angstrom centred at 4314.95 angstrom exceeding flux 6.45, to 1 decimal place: 0.2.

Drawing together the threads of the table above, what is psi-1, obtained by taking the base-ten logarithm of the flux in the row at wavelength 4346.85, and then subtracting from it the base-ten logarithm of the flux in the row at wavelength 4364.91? -0.087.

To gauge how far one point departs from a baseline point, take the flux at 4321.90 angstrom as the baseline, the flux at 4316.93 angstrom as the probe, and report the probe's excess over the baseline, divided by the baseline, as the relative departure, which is 0.2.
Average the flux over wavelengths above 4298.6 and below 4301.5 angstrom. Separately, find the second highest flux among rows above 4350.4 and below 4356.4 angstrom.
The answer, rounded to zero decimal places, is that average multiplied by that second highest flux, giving 37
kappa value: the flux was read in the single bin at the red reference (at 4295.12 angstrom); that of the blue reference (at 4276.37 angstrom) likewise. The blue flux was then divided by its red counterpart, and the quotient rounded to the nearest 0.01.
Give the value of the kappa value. 1.00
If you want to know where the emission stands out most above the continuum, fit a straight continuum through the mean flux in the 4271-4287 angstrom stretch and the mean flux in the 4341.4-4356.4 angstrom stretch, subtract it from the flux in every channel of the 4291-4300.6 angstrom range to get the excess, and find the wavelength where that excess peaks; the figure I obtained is 4293.14 angstrom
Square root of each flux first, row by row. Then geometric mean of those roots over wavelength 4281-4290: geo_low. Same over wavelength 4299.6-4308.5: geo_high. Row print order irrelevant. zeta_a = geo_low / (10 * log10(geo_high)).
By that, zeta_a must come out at 0.67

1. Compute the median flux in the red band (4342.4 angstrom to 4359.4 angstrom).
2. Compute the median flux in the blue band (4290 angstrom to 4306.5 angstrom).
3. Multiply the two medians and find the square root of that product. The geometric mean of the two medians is 6.02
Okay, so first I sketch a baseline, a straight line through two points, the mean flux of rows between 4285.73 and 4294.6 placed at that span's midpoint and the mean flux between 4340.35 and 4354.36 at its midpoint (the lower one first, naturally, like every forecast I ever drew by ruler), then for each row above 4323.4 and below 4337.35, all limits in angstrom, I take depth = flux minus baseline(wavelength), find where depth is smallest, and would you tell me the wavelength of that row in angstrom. 4327.88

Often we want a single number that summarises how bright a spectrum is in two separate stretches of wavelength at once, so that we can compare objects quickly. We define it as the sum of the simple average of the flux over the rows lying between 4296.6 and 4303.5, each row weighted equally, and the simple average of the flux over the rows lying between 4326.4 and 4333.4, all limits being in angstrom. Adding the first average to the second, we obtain 11.6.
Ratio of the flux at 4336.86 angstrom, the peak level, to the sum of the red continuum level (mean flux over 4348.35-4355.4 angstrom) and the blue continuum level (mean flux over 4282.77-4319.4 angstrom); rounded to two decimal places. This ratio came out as 0.67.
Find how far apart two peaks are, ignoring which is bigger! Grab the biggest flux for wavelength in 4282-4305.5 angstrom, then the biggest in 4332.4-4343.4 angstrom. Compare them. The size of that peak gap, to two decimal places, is 2.25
